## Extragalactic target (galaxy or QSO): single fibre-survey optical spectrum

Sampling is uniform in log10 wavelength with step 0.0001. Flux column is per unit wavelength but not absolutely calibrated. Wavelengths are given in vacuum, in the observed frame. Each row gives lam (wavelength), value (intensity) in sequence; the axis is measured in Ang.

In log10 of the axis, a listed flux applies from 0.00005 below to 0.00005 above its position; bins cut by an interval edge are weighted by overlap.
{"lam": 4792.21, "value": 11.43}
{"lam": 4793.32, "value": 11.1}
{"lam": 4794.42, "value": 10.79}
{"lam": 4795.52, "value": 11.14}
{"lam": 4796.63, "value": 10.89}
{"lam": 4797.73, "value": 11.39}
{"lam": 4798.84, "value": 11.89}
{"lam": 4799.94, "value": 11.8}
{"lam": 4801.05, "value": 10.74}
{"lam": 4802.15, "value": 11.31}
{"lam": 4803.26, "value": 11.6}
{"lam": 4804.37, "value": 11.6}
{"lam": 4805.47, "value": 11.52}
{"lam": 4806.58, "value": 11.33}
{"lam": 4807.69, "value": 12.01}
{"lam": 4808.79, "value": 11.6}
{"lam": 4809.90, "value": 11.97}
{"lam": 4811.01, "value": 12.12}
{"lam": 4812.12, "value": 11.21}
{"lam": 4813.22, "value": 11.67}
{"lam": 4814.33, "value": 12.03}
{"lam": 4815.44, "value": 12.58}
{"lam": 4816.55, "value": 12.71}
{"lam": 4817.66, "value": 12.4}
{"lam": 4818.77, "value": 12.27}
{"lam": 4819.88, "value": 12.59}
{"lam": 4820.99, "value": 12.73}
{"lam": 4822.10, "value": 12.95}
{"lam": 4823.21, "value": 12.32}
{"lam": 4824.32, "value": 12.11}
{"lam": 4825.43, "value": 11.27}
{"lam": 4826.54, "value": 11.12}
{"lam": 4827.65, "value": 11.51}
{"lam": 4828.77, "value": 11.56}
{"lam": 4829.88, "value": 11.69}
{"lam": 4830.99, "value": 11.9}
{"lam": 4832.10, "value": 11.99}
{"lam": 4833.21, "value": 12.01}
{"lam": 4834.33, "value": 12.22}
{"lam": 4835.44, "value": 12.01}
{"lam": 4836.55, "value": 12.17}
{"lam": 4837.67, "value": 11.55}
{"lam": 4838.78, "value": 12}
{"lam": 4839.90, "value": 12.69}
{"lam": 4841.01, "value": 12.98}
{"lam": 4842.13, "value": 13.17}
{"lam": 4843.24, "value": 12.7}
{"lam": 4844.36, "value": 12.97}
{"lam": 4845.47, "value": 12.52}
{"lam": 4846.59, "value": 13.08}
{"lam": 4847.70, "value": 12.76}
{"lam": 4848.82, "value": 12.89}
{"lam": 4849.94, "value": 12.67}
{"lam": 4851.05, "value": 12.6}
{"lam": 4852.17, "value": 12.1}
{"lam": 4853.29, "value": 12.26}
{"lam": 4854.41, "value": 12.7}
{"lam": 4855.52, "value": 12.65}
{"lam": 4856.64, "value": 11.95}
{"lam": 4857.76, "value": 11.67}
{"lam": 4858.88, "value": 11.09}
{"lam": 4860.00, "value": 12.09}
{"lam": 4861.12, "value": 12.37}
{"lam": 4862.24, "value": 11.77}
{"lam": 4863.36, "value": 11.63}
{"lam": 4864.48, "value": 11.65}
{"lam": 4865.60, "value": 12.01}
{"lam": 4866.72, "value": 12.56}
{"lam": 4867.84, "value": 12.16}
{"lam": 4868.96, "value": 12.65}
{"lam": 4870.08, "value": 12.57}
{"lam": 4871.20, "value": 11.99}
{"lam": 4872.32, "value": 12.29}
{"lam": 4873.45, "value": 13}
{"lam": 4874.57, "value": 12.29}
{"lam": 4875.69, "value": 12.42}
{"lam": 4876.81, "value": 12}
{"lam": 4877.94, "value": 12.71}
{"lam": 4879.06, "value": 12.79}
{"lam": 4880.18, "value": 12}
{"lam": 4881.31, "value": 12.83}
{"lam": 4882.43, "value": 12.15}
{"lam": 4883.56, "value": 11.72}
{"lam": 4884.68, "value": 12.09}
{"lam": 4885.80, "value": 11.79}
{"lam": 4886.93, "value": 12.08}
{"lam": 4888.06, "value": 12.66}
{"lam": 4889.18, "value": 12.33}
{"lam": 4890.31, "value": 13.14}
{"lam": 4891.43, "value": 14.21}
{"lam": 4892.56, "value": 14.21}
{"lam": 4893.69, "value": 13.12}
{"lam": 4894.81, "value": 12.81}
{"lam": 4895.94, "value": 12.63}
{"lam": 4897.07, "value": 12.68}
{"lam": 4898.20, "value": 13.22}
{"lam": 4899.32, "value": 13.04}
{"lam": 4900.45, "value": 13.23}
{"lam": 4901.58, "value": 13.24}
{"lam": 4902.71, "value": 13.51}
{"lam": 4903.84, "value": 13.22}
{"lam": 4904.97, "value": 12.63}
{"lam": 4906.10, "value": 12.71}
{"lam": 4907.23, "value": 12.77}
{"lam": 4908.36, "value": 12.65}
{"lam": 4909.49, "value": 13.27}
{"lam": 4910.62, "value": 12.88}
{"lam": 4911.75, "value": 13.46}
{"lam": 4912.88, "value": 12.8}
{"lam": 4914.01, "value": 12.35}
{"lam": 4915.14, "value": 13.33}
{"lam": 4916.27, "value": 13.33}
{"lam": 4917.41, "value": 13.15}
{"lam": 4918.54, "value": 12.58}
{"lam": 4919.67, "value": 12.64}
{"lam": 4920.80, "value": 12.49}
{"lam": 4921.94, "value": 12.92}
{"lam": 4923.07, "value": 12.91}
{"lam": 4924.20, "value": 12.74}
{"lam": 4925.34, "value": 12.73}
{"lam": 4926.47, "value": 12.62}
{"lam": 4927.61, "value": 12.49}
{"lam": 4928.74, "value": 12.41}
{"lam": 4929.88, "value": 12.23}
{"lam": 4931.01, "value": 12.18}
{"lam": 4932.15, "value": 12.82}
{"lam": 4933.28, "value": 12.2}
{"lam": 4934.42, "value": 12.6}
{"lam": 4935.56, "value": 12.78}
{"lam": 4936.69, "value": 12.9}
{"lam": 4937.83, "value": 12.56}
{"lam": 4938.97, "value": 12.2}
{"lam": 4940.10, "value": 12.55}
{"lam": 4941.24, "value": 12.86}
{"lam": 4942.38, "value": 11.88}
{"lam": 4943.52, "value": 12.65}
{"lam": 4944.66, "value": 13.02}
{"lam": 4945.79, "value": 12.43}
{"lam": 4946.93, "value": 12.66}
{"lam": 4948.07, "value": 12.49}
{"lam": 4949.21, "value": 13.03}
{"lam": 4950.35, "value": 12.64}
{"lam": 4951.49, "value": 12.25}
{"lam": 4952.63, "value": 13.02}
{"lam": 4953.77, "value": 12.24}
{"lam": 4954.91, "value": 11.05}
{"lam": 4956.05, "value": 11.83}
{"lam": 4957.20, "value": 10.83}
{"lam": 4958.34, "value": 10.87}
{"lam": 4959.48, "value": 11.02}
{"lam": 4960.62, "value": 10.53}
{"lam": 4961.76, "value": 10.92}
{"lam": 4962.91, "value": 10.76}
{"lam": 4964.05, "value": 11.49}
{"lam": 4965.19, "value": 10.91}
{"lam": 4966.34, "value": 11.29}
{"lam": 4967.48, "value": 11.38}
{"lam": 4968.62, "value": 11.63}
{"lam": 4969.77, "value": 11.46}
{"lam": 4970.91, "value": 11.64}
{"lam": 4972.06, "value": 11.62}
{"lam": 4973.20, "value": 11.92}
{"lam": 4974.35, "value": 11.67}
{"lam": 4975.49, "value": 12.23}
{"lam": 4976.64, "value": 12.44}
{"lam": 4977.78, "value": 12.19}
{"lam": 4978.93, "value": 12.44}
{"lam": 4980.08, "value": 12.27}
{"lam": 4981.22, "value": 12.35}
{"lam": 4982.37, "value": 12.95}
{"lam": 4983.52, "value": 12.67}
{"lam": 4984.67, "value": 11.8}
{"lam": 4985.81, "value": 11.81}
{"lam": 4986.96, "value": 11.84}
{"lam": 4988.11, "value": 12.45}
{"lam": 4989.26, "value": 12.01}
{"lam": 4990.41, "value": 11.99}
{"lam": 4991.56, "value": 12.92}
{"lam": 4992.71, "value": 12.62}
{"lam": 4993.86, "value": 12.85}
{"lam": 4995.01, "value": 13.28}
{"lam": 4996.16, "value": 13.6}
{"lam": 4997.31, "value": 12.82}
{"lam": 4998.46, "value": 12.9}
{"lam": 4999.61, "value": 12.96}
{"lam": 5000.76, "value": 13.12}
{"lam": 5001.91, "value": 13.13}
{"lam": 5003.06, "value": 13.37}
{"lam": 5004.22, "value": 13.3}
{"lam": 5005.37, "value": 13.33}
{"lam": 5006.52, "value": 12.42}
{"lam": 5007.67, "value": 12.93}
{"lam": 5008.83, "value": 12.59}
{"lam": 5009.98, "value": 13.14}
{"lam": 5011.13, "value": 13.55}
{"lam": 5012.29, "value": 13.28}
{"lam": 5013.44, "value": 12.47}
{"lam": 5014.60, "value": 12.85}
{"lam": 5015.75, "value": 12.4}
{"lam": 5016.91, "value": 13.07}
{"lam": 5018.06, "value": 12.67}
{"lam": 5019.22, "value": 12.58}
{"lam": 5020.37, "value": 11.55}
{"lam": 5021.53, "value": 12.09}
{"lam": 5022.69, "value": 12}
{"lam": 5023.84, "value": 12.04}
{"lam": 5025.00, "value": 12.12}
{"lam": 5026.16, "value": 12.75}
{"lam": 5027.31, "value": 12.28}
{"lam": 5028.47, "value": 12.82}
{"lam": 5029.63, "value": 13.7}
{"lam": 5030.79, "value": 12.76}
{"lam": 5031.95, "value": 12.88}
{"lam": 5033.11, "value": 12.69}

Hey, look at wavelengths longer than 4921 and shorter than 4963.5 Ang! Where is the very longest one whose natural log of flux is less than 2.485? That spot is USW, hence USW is 4962.91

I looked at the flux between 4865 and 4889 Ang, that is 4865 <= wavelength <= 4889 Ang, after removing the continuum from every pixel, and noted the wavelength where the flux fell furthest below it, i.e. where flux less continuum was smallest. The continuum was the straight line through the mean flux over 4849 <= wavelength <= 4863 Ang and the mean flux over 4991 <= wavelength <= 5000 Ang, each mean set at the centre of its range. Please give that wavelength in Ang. 4883.56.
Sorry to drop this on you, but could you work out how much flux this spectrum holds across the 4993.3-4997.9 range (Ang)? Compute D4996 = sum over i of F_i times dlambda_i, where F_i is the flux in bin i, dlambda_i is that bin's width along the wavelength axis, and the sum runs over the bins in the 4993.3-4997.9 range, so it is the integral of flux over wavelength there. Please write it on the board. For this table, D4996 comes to 60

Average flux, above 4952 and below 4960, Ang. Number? 11.6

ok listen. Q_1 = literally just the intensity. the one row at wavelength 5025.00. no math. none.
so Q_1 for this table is 12.12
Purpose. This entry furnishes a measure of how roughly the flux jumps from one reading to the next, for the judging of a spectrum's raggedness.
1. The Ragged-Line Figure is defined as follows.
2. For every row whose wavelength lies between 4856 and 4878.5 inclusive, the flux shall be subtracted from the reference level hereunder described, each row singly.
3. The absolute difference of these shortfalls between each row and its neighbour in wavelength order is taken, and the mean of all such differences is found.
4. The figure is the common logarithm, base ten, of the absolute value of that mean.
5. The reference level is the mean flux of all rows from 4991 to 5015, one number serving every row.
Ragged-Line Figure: -0.36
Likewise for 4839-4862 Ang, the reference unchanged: -0.44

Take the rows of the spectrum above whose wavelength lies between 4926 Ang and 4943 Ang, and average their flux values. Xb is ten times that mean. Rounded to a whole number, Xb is 125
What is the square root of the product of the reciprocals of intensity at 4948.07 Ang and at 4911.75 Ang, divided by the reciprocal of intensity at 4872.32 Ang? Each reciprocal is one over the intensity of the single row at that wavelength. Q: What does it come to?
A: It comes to 0.95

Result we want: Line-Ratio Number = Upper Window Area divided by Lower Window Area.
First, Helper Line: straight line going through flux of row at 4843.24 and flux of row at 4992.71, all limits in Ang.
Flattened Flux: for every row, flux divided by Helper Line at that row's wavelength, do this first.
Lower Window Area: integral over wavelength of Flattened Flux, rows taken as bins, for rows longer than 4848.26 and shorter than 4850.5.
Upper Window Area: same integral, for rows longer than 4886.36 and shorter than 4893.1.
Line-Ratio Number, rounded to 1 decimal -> 3.1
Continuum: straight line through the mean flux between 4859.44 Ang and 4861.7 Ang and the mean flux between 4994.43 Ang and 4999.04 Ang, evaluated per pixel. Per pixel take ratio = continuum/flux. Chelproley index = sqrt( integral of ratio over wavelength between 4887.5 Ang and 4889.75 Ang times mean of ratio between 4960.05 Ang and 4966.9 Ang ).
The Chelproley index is 1.6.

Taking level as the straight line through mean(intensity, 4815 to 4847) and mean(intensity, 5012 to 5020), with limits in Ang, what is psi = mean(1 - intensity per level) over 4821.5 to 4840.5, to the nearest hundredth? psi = 0.03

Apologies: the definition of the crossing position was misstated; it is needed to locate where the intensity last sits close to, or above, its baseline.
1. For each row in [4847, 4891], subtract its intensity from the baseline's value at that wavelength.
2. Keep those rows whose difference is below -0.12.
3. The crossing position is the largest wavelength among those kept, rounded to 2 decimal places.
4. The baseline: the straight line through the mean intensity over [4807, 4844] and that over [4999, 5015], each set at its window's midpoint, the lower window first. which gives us 4890.31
